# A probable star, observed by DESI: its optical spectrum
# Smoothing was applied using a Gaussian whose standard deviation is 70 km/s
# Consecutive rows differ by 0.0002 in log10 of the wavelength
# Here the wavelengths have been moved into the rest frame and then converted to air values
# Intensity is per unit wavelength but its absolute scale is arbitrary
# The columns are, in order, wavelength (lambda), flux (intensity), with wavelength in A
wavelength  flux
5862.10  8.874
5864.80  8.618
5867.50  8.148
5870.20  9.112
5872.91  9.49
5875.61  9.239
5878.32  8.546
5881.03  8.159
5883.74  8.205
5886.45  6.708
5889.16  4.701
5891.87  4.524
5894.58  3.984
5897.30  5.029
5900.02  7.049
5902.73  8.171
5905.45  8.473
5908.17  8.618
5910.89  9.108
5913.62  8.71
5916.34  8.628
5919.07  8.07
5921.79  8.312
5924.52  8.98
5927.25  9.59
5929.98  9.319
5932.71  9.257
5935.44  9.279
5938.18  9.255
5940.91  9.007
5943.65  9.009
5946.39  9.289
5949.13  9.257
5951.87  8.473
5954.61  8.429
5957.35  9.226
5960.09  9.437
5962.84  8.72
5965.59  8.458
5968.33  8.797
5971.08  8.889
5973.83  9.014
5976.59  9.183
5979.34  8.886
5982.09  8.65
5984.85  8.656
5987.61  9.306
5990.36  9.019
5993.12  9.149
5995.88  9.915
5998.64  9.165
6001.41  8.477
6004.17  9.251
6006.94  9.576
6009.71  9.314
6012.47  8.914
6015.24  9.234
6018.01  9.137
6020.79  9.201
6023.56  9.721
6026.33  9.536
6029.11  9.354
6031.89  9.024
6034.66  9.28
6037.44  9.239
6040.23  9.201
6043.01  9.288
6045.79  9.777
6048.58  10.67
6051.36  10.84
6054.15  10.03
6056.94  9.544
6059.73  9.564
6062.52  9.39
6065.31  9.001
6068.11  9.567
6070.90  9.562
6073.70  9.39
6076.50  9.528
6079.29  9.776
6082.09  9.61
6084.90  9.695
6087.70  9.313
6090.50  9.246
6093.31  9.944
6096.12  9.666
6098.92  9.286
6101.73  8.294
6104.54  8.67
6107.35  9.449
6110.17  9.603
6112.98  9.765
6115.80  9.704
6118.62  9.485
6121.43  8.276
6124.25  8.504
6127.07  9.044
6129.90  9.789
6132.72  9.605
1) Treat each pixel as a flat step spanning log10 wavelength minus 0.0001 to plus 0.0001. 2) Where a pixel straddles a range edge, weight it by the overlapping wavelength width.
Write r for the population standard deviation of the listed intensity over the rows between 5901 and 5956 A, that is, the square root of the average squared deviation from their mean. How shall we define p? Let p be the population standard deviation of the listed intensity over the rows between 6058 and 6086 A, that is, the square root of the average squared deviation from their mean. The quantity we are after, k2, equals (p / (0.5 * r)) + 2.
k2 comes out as 2.9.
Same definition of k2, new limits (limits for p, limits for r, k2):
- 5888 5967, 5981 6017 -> 10.3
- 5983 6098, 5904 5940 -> 4.0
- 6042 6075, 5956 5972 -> 5.2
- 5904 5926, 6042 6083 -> 3.3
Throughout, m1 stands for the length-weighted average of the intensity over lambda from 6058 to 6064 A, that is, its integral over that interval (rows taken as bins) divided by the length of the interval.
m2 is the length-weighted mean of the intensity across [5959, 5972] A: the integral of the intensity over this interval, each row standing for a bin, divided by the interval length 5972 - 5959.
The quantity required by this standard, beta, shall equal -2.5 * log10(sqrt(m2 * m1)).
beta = -2.40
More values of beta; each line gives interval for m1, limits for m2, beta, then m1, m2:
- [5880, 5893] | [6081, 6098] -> -2.24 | 6.45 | 9.6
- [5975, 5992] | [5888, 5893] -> -2.02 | 8.95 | 4.6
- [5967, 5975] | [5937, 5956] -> -2.38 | 8.90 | 9.0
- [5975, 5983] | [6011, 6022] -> -2.39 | 8.92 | 9.1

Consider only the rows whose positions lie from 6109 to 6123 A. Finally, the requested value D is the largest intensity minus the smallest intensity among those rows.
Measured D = 1.49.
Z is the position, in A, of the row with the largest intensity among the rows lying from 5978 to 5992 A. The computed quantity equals 5987.61 A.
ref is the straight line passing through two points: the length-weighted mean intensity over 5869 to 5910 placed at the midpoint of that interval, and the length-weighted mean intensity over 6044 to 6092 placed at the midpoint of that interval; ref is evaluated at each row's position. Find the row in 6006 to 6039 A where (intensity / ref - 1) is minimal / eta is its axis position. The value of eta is 6031.89 A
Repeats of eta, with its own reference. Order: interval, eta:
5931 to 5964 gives 5954.61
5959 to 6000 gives 5984.85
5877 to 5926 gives 5894.58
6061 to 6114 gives 6101.73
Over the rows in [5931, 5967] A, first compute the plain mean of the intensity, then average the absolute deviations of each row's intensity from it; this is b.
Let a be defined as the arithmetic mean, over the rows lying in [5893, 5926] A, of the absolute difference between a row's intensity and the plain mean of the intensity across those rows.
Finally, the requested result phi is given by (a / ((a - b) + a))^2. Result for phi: 0.33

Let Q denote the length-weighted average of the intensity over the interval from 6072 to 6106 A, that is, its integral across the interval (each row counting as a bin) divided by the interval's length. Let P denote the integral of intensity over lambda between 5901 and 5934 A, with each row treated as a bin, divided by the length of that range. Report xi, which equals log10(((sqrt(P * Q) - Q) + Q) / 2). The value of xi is 0.656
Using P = 8.75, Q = 9.4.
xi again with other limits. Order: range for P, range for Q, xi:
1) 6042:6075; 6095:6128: 0.673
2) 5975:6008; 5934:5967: 0.655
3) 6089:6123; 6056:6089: 0.671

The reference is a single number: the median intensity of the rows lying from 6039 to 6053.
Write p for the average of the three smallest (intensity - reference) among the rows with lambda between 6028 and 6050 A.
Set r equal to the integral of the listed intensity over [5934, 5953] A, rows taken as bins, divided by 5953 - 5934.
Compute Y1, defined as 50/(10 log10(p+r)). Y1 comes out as 5.39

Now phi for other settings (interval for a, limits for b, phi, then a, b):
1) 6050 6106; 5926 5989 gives 0.73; 0.34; 0.28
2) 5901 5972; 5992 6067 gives 0.99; 0.36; 0.36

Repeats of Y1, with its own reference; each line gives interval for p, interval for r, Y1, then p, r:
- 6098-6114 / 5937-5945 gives 5.52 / -1.0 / 9.09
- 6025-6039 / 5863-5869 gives 5.59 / -0.6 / 8.44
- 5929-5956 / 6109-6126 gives 5.51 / -1.1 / 9.22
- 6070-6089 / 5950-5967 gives 5.40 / -0.4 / 8.81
